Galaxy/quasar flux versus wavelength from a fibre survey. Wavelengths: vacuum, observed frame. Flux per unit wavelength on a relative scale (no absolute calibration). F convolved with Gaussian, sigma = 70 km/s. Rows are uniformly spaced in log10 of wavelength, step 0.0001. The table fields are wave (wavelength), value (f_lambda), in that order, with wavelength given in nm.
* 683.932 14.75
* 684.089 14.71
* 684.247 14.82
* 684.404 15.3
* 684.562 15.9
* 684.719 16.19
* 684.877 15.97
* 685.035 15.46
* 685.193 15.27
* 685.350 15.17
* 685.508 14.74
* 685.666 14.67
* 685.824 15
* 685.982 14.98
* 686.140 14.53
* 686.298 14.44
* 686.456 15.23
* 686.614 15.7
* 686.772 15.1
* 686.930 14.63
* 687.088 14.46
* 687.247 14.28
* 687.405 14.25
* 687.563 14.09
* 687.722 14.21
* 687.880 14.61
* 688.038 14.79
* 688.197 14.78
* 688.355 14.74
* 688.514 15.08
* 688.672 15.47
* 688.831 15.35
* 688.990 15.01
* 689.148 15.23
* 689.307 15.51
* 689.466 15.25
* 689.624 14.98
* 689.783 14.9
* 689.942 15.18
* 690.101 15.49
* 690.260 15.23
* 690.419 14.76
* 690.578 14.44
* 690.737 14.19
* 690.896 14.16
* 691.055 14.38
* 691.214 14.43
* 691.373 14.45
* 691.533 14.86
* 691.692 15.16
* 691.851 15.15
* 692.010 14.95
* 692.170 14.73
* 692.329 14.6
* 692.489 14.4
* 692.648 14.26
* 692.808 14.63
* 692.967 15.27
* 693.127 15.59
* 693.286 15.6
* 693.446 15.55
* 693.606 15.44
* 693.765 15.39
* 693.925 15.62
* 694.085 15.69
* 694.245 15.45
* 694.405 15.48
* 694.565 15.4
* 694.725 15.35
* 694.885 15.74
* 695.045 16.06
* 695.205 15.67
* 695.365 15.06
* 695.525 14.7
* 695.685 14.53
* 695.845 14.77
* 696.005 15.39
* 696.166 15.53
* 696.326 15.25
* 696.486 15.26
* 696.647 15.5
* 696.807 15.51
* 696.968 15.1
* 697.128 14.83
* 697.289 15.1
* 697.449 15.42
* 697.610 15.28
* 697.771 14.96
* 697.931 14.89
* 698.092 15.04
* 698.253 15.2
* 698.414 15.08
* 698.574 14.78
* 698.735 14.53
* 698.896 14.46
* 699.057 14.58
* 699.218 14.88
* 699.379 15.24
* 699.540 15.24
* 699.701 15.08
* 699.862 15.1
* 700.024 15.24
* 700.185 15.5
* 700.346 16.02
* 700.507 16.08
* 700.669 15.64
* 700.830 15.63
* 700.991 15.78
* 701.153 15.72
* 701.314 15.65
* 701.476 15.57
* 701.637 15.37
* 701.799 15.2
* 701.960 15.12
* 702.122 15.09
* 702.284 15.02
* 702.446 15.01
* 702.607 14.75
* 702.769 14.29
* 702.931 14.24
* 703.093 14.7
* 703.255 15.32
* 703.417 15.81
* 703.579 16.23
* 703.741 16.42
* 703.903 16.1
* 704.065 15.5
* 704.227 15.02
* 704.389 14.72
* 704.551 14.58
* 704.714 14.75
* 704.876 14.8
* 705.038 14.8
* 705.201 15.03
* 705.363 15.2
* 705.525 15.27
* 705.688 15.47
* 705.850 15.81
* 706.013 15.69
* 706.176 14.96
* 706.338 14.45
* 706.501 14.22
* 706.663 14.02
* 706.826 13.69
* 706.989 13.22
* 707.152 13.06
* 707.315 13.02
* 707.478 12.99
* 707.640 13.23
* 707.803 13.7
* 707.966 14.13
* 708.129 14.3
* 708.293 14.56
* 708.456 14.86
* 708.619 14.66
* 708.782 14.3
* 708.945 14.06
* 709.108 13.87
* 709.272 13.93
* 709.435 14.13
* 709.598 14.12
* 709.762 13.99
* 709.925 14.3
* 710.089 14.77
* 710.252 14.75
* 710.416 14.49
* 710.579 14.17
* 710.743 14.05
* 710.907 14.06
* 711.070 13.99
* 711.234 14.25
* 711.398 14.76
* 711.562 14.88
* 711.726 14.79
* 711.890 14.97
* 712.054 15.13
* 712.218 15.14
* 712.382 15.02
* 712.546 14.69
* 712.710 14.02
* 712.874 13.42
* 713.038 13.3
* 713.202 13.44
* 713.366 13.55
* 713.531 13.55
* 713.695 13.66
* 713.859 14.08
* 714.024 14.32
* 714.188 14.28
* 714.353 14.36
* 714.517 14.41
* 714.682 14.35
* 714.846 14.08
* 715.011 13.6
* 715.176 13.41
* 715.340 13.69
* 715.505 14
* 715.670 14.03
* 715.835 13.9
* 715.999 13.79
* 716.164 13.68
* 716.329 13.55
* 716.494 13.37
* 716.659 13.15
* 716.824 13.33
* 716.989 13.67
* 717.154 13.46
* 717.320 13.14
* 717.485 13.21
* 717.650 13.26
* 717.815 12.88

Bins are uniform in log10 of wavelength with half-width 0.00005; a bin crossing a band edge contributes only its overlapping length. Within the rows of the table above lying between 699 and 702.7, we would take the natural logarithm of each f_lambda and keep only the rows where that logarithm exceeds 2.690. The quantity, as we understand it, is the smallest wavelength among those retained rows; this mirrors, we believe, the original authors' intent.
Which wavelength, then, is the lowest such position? 699.218 nm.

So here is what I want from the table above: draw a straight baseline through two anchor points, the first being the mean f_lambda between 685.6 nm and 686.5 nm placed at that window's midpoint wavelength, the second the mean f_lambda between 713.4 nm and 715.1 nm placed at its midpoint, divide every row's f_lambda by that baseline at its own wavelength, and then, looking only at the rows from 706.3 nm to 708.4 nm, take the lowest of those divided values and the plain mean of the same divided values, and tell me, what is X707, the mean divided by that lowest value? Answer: 1.057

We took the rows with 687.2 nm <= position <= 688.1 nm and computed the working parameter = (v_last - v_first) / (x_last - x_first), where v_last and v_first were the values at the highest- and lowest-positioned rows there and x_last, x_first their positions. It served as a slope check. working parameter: 0.6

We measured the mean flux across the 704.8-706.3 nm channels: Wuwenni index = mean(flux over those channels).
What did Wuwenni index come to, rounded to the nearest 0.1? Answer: 15.2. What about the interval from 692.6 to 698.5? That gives 15.3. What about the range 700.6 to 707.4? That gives 15.0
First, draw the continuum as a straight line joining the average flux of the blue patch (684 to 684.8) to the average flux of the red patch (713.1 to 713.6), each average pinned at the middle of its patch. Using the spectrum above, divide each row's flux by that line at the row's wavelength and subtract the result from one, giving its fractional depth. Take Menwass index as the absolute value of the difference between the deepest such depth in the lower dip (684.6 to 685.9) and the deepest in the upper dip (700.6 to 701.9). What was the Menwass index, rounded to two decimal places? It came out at 0.11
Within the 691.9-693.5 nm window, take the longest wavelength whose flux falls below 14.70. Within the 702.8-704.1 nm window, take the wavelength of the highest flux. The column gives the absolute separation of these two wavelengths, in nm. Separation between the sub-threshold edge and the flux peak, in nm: 10.93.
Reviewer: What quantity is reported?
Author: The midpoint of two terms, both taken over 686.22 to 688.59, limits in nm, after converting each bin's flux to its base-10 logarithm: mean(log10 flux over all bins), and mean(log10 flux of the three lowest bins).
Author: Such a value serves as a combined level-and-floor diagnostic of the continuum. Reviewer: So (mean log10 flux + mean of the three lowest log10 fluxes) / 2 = 1.16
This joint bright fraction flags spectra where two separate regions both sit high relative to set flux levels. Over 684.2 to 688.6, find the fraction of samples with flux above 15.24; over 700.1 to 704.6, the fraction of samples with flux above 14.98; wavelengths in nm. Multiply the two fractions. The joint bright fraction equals 0.20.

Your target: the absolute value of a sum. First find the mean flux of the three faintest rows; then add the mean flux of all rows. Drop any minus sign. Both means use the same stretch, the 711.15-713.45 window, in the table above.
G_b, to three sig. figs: 27.8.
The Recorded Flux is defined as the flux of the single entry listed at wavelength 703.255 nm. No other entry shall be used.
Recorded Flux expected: 15.32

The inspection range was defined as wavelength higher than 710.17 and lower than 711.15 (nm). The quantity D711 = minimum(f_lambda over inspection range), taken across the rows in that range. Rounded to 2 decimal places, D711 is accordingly 13.99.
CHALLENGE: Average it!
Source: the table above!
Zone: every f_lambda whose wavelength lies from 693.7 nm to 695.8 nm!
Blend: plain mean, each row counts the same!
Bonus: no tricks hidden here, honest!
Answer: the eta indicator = 15.4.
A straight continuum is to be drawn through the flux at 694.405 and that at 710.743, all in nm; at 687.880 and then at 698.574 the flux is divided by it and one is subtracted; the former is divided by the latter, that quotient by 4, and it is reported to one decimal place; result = 1.0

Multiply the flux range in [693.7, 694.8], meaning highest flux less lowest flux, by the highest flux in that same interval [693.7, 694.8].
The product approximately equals 5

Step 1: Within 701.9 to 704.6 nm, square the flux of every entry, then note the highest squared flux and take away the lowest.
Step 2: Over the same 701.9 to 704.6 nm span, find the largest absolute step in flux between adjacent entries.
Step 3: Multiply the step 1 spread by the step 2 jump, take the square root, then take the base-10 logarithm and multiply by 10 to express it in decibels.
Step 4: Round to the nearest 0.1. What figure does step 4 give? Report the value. 8.1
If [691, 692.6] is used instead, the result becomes 4.9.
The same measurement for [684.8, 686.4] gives 6.9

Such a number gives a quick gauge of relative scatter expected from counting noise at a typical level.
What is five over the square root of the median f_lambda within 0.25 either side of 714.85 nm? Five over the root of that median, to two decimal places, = 1.33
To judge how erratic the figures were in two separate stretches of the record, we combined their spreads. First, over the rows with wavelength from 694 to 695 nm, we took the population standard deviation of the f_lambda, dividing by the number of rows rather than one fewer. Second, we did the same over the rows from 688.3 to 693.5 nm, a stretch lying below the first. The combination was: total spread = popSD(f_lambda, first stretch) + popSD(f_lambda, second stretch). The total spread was 0.58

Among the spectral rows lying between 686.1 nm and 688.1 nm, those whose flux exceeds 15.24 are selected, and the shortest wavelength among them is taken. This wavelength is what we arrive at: 686.614 nm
